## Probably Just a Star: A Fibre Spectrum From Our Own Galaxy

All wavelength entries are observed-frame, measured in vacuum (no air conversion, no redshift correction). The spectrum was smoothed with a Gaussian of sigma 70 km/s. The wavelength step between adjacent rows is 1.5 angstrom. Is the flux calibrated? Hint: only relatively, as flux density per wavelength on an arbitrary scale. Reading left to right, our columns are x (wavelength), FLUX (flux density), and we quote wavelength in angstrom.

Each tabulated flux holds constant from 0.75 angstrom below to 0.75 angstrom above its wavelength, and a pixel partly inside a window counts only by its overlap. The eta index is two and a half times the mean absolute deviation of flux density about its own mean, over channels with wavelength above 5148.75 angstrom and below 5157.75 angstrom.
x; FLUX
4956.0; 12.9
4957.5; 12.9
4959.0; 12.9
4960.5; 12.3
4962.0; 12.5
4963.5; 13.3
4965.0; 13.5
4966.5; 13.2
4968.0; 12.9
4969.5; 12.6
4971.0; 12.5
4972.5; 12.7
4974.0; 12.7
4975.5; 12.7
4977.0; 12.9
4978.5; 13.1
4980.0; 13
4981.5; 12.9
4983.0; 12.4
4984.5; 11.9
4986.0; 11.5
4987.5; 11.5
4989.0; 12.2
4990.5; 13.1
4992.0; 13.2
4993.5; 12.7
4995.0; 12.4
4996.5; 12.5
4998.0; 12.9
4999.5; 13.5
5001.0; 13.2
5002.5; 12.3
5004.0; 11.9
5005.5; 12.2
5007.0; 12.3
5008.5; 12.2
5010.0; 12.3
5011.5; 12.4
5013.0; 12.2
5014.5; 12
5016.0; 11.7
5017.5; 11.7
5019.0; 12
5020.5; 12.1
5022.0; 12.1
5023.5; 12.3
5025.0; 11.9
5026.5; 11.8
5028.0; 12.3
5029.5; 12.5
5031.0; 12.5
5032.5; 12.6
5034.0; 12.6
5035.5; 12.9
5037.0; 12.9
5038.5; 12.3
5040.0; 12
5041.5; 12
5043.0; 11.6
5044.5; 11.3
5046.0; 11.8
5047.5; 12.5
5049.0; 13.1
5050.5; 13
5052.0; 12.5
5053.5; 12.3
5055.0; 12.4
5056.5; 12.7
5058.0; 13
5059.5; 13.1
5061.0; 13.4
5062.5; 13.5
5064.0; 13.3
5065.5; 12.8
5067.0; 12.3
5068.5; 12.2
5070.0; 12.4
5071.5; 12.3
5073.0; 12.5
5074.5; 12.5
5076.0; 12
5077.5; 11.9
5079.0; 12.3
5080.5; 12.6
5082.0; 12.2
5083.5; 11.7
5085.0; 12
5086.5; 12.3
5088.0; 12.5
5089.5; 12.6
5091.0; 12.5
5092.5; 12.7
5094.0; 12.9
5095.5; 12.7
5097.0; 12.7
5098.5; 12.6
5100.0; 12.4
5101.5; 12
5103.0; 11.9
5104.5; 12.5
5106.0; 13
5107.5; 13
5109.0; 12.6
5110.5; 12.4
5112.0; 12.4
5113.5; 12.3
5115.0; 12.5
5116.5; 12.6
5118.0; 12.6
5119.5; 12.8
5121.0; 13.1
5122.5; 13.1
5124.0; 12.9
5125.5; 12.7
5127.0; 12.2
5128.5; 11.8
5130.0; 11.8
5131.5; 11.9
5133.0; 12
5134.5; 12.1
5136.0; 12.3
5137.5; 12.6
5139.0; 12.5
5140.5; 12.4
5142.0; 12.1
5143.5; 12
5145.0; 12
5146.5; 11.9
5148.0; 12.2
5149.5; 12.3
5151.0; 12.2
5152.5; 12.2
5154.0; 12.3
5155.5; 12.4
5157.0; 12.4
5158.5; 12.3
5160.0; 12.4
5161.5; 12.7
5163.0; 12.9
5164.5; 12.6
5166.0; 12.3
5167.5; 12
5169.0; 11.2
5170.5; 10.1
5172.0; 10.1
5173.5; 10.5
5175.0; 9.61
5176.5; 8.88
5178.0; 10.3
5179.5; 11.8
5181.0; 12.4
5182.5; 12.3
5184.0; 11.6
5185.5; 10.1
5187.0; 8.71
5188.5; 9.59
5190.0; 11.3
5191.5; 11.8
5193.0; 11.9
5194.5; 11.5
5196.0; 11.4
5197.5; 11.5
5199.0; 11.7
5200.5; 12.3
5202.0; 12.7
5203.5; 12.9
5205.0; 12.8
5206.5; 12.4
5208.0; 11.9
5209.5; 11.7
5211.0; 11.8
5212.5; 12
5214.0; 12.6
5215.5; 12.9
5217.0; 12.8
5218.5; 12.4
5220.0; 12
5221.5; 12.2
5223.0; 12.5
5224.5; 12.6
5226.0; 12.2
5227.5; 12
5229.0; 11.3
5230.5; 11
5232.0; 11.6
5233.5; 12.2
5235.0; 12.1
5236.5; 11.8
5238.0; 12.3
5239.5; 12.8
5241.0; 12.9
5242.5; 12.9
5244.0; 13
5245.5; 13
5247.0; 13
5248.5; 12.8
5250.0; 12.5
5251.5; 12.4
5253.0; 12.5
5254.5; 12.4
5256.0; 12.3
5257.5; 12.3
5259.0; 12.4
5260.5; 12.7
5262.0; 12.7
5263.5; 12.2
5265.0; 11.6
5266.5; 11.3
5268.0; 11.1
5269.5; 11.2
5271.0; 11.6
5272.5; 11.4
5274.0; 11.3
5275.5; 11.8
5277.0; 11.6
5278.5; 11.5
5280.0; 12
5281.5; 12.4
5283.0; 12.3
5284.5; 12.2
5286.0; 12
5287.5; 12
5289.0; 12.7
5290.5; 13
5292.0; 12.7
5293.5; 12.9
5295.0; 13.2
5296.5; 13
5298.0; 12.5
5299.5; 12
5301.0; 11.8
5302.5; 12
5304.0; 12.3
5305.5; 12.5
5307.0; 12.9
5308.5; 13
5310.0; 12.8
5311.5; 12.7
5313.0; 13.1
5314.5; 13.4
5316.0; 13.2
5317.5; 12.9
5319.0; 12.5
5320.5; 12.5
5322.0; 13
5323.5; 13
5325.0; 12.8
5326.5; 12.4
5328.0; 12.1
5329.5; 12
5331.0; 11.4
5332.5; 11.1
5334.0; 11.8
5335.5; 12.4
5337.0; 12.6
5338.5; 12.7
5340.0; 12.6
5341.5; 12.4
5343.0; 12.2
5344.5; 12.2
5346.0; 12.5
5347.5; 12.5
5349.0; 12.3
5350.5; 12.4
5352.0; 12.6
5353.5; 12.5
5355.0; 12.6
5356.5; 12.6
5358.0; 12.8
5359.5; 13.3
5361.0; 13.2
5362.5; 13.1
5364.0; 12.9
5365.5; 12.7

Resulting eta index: 0.17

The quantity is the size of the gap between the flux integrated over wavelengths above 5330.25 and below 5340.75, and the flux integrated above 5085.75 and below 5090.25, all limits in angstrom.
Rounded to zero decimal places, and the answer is 71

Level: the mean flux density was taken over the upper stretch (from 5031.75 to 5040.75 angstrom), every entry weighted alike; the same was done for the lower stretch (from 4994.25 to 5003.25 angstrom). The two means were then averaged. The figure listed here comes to 12.7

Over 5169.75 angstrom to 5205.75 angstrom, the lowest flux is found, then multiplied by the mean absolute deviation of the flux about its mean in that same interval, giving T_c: 9.1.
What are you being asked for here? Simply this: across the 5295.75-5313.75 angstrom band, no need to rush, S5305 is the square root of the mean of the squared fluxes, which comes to 12.6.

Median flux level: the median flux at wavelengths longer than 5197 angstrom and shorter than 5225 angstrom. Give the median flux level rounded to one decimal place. 12.4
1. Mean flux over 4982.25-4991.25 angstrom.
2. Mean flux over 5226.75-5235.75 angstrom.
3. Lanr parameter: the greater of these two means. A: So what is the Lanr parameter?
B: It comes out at 12.10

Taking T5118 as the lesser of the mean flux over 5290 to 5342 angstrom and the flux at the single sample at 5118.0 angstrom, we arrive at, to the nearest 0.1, 12.5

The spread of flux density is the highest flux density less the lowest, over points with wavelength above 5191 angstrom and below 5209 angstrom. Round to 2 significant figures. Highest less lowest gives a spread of 1.5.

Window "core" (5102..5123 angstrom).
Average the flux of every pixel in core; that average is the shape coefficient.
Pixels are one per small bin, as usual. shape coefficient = 12.6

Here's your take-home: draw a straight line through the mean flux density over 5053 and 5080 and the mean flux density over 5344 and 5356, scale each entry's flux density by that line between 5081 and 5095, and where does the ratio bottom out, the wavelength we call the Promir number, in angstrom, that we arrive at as 5083.5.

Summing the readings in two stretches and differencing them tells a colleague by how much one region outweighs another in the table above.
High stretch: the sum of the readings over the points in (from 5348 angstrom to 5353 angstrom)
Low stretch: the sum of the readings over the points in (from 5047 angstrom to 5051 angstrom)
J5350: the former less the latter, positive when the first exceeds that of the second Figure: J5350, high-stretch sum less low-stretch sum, -1.3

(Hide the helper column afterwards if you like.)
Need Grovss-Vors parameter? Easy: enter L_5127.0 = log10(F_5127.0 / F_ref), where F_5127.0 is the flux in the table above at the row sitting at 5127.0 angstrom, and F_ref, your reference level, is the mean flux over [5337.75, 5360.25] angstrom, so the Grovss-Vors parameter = -0.012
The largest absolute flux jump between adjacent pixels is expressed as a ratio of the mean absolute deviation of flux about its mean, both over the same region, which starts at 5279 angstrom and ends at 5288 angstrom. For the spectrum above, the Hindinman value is 2.7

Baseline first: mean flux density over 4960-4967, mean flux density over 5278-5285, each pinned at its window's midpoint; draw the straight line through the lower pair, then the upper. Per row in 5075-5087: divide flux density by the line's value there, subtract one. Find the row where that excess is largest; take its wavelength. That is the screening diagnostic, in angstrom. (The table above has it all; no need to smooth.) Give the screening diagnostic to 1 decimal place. 5080.5 angstrom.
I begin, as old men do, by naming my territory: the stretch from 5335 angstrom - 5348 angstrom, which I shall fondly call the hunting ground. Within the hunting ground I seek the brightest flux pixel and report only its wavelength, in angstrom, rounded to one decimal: 5338.5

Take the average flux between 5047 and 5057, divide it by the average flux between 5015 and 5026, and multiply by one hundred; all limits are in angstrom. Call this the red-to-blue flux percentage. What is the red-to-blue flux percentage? 106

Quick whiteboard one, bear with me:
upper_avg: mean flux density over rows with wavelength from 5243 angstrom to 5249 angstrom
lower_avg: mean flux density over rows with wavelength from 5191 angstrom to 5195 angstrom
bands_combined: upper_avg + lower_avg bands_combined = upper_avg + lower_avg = 24.7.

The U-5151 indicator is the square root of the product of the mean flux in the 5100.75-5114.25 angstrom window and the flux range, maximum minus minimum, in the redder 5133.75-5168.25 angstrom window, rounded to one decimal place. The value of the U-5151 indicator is 3.5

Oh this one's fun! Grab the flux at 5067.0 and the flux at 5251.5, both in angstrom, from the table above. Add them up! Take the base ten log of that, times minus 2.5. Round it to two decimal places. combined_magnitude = -3.48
